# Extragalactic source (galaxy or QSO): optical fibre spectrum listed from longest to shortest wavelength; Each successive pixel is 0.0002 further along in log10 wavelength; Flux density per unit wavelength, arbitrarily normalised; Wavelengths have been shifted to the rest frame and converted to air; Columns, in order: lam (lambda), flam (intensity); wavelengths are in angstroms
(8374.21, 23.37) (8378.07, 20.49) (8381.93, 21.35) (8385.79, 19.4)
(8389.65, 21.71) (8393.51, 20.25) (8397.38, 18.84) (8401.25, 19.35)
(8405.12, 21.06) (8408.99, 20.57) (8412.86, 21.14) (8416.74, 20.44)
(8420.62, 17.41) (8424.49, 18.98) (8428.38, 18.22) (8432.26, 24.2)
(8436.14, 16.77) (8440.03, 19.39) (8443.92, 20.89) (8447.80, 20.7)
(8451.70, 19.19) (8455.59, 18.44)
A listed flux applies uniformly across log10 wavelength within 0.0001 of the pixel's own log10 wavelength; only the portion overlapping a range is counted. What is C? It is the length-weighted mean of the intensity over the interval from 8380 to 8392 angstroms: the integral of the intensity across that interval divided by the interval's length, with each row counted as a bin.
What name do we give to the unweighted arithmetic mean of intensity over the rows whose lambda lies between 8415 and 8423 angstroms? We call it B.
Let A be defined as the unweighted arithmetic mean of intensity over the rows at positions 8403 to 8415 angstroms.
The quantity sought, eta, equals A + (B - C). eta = 19.0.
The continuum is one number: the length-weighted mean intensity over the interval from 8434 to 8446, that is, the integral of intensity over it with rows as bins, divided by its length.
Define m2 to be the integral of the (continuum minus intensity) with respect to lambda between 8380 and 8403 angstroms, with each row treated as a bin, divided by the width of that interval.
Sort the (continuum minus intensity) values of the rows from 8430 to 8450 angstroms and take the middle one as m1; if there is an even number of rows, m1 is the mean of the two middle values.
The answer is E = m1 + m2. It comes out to -2.6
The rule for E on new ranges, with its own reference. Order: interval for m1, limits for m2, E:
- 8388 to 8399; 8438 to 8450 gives -2.3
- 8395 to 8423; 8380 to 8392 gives -3.0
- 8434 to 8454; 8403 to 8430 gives -0.8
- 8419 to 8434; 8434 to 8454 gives 0.3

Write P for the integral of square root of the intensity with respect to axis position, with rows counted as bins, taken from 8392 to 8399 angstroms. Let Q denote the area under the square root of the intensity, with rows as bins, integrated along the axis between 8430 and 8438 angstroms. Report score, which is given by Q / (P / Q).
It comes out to 42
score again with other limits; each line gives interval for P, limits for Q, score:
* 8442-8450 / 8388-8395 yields 28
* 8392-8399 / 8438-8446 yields 42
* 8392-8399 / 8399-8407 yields 42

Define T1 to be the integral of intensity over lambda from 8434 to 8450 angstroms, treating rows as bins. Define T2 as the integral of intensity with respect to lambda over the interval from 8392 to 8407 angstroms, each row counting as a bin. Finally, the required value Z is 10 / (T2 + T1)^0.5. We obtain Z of 0.405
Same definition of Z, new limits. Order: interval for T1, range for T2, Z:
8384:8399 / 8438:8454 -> 0.401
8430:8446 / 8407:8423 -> 0.394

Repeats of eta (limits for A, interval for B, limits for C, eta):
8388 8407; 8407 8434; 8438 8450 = 20.1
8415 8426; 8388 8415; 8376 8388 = 18.9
